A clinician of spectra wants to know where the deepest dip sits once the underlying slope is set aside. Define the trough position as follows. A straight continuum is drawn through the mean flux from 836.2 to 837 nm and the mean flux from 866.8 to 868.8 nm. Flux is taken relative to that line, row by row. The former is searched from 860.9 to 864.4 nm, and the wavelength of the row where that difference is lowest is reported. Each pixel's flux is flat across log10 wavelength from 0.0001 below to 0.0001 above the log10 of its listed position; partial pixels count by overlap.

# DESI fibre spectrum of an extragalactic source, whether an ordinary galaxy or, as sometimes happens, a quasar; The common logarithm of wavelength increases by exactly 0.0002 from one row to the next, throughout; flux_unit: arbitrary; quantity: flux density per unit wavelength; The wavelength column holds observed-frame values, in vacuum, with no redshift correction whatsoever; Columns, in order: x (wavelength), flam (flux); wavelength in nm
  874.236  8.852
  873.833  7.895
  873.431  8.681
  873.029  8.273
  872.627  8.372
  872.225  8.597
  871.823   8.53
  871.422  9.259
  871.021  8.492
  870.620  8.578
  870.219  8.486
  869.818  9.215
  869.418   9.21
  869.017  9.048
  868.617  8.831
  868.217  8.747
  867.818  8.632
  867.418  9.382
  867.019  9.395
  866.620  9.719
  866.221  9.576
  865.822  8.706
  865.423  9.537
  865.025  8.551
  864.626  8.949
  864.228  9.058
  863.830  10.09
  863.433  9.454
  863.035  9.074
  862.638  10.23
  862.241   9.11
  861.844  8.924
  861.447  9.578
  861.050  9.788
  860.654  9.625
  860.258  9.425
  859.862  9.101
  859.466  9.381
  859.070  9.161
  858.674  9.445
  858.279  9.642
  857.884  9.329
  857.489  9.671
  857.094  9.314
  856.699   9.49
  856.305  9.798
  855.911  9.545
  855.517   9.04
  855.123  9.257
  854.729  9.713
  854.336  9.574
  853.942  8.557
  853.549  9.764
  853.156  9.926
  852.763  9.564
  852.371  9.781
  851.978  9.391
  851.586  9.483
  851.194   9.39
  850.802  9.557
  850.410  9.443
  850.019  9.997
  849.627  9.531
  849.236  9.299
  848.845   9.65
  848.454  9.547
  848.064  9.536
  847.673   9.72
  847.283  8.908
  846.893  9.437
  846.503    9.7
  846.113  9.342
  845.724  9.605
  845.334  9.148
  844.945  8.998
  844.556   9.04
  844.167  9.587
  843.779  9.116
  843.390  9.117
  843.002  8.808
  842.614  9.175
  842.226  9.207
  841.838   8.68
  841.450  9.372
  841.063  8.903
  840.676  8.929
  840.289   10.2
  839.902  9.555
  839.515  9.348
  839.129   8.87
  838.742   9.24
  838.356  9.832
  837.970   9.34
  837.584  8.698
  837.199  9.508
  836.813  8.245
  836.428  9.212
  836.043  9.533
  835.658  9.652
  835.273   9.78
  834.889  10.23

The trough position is 861.844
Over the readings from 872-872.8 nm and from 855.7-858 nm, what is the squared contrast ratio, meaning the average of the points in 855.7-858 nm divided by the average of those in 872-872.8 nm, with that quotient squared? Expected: 1.3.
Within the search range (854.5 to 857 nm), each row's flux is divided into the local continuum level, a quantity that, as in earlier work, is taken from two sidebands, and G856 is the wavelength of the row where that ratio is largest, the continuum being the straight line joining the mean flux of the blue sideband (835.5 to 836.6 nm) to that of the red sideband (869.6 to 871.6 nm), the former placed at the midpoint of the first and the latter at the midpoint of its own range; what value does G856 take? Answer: 855.517 nm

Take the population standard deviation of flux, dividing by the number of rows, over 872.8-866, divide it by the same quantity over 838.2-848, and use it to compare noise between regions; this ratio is 1.2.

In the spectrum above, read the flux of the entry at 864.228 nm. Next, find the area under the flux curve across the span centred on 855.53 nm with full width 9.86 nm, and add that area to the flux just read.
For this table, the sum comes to 102.2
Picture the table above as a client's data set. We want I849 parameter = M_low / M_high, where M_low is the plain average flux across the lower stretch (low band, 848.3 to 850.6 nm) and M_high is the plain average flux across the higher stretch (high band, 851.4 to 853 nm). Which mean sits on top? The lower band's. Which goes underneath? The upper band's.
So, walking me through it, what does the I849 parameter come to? 1.00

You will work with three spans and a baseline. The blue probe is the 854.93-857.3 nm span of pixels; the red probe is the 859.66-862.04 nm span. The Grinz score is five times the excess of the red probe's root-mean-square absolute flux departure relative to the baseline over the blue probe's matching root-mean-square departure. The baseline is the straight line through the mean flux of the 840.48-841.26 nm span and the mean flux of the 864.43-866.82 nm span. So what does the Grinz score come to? 0.0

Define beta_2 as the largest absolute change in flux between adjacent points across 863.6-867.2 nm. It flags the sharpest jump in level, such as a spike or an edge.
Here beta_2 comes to 1.0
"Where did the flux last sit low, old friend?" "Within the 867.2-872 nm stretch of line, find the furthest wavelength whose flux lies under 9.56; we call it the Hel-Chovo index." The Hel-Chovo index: 871.823 nm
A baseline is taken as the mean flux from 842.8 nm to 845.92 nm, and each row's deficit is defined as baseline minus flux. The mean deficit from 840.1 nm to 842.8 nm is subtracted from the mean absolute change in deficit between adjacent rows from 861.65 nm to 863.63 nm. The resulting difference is 0.7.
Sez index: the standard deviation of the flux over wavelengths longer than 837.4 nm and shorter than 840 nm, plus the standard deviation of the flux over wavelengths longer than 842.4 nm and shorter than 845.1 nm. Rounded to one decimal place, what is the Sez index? 0.6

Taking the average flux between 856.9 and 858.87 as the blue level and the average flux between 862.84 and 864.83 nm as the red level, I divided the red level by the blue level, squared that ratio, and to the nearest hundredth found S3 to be 0.97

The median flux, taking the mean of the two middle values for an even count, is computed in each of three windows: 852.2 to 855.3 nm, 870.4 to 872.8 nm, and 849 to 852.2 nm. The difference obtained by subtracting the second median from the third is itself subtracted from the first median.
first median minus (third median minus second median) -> 8.7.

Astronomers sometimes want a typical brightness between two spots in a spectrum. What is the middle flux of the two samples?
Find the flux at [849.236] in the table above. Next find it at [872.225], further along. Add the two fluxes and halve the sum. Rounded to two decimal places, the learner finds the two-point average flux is 8.95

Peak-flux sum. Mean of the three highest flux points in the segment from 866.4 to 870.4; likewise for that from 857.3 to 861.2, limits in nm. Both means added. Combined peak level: 19.2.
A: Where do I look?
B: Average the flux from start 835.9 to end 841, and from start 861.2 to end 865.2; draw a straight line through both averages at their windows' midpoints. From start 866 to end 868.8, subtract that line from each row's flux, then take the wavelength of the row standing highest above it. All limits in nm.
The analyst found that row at 866.620 nm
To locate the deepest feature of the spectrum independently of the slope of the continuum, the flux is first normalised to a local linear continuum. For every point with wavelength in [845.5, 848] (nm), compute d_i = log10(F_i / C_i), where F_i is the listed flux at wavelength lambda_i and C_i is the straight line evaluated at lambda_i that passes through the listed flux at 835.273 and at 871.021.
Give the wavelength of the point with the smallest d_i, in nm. 847.283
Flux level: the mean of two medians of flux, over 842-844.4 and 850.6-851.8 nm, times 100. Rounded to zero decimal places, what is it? 931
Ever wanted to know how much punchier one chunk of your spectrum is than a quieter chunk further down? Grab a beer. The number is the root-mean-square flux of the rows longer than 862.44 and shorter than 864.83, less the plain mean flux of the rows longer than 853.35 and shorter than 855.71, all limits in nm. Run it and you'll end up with 0.172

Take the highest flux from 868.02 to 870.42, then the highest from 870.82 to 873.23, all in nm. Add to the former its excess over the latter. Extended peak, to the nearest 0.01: 9.17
